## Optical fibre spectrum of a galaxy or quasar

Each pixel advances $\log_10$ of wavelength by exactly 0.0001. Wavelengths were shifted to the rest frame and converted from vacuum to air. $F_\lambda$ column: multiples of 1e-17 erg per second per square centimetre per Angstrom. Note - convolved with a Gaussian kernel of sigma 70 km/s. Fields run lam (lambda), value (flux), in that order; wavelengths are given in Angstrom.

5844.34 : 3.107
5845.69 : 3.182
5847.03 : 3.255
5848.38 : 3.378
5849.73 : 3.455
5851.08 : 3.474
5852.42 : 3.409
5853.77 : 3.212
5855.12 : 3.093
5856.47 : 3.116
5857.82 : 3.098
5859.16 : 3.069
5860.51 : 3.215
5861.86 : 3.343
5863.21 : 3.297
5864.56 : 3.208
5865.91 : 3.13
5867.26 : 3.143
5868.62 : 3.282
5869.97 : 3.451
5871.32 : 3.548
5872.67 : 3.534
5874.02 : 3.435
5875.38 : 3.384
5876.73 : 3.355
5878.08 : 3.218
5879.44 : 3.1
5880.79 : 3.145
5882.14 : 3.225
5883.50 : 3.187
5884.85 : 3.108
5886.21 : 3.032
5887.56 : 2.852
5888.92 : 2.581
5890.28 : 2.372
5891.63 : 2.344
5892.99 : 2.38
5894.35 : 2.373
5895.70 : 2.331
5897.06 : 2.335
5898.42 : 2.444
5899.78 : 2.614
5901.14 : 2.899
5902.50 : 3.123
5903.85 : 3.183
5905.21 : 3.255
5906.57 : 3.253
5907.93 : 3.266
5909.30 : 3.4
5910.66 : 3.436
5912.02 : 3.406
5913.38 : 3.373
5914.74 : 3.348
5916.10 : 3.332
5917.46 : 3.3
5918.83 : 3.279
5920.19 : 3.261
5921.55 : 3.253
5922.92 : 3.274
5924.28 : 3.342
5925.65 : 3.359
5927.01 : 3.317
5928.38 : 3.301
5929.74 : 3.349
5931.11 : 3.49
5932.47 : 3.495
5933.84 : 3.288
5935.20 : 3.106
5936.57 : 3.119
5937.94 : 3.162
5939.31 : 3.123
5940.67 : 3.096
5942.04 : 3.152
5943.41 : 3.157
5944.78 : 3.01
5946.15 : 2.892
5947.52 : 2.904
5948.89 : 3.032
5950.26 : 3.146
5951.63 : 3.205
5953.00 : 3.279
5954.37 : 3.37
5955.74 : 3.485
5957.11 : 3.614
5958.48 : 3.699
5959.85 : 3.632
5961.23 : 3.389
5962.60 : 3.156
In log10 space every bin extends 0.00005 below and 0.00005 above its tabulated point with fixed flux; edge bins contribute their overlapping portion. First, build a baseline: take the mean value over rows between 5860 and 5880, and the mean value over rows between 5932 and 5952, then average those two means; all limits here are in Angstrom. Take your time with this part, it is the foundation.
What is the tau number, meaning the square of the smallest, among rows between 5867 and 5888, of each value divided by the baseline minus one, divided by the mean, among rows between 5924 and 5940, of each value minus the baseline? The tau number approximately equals 0.18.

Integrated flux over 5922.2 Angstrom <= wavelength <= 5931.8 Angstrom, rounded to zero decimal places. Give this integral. 32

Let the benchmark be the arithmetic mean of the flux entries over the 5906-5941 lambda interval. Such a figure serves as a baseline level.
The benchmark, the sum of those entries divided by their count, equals 3.3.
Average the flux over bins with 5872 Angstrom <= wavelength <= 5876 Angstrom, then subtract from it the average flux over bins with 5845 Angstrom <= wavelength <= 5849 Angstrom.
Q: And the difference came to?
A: 0.18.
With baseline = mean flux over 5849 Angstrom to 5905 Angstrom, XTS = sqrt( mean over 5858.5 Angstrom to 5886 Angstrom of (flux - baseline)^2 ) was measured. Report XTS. 0.26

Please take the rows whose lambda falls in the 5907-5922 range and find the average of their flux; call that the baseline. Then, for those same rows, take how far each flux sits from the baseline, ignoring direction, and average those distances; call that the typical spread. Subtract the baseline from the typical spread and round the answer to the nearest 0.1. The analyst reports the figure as -3.3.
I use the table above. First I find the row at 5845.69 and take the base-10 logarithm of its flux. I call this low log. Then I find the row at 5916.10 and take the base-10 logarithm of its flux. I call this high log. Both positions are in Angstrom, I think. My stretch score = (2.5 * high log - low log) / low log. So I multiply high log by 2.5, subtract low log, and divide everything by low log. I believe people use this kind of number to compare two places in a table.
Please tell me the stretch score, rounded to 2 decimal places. 1.60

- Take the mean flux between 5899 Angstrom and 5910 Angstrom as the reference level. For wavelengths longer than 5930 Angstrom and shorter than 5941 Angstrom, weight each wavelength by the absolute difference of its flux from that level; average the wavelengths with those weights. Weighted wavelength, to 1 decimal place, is 5932.7 Angstrom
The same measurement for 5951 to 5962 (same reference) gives 5957.5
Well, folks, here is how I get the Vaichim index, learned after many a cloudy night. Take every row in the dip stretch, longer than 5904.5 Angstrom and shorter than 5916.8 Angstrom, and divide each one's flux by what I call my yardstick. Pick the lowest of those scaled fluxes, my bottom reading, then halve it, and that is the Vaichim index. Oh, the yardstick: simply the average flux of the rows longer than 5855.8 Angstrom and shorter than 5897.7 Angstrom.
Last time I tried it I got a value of 0.535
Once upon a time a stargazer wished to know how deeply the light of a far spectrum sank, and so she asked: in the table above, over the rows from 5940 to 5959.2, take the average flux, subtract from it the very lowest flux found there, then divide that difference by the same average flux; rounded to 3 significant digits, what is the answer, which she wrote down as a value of 0.101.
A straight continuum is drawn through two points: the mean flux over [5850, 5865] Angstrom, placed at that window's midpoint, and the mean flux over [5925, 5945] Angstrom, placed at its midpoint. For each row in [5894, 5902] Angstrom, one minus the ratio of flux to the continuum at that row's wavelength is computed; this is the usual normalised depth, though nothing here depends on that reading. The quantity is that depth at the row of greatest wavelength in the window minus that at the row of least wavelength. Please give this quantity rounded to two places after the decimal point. -0.16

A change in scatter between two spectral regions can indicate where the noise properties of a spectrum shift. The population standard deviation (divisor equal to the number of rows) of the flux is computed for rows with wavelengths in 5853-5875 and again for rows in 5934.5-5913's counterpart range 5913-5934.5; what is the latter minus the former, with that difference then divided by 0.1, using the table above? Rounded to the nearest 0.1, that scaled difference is -0.9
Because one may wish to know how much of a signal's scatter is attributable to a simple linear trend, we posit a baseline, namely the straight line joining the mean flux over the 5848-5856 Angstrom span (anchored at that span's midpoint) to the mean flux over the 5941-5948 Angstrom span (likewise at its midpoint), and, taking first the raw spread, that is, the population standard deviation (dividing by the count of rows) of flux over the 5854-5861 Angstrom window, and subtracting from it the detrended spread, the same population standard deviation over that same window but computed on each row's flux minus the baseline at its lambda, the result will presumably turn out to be -0.004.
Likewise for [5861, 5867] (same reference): 0.005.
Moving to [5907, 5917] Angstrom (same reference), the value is -0.001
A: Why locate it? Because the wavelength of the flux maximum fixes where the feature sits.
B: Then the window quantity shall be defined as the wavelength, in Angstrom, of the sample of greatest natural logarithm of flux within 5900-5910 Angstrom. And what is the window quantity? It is 5909.30 Angstrom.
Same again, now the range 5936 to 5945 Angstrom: 5937.94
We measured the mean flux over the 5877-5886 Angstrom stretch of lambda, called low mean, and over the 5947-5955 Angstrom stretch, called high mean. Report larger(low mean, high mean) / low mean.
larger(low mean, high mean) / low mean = 1.00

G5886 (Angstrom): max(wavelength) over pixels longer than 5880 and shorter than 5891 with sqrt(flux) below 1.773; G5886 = 5890.28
